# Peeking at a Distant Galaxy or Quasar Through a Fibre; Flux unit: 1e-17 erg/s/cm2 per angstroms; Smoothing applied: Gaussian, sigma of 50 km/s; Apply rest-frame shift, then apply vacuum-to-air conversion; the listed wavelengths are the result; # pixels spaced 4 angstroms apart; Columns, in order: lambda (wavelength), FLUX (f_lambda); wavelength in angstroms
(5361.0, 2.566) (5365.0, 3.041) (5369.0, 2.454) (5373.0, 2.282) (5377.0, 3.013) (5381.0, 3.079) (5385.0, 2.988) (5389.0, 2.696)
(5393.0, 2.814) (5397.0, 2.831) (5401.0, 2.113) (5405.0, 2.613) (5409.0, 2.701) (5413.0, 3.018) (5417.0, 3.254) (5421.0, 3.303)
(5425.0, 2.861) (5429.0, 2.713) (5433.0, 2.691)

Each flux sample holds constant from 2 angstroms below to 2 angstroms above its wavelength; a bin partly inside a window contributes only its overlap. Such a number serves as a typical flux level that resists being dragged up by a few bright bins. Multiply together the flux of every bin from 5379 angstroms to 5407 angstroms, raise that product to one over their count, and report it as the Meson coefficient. 2.72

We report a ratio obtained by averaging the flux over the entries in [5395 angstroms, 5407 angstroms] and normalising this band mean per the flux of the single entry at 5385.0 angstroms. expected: 0.84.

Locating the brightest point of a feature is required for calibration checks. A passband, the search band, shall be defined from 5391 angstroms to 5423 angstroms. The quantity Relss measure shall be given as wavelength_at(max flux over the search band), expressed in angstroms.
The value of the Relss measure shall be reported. 5421.0 angstroms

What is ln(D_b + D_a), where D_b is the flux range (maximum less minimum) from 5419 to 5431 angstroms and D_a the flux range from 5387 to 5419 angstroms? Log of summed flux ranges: 0.55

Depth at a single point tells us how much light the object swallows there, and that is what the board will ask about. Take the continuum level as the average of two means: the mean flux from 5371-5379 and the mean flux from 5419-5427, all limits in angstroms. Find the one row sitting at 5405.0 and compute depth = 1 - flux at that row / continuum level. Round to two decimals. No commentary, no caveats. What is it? 0.09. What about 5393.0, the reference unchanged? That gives 0.02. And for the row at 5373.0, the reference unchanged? 0.20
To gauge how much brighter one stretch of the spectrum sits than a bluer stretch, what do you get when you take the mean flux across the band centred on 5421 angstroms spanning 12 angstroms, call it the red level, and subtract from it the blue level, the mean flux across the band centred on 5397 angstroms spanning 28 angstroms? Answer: 0.46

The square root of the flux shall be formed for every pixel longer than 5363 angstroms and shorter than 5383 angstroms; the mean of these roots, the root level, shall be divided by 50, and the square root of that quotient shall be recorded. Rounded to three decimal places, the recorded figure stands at 0.182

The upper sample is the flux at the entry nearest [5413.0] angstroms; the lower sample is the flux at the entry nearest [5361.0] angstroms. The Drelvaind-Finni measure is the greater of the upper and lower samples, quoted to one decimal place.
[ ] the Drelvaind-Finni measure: 3.0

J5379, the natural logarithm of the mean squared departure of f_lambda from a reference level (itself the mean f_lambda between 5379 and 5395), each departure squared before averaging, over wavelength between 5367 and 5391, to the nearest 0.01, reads -2.20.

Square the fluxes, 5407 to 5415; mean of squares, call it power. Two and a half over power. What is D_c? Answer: 0.30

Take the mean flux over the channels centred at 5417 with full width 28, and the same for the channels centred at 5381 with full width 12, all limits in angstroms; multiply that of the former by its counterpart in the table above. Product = 8.85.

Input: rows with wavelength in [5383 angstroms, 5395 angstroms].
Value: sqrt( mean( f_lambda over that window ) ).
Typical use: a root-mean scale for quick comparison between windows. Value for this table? 1.68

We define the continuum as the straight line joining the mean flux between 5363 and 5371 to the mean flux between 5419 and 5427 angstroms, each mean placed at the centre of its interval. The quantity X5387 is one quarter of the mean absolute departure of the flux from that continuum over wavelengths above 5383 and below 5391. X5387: 0.039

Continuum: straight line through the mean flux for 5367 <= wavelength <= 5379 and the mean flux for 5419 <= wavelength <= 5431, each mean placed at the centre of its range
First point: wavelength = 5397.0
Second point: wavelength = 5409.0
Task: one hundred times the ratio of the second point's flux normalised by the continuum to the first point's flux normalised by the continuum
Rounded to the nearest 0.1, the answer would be 92.5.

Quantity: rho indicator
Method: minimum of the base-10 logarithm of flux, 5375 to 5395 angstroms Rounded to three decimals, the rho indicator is 0.431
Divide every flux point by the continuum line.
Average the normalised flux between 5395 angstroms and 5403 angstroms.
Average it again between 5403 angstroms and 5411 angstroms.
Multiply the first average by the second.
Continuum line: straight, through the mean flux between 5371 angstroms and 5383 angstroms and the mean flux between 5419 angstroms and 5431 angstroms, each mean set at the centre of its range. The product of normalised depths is 0.79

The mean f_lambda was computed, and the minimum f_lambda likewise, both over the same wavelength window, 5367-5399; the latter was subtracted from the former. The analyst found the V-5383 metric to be 0.49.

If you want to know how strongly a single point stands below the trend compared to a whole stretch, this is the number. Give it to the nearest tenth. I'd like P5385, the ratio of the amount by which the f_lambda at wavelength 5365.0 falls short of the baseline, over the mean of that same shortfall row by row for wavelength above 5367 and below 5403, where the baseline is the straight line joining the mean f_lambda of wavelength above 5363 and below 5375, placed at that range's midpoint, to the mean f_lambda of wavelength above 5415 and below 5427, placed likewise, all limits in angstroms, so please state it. -7.7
